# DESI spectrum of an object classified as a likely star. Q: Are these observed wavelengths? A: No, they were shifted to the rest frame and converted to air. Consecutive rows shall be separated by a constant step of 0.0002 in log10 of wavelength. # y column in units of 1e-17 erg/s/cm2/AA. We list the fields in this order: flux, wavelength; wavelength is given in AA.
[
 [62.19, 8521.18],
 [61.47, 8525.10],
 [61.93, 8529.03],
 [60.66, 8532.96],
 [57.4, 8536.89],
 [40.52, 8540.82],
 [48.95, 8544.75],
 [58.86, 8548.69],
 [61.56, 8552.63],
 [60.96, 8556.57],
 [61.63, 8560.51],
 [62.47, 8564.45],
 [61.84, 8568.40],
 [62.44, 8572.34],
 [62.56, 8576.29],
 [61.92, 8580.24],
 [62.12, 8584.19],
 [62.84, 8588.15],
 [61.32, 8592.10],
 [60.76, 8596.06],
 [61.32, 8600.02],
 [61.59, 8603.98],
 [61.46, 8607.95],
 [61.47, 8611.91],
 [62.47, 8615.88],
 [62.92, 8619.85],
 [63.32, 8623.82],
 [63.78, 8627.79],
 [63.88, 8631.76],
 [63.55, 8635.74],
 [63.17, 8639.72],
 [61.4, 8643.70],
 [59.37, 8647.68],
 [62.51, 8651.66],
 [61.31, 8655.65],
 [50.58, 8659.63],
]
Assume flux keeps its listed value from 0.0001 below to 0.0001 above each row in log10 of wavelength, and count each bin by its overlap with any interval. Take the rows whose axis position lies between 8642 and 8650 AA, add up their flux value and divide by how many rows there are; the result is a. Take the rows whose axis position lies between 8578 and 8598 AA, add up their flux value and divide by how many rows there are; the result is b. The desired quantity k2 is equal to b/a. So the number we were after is 1.02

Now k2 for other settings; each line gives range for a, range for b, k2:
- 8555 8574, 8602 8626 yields 1.01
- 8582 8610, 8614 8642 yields 1.03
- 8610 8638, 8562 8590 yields 0.99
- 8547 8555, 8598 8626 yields 1.03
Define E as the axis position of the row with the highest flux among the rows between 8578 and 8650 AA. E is 8631.76 AA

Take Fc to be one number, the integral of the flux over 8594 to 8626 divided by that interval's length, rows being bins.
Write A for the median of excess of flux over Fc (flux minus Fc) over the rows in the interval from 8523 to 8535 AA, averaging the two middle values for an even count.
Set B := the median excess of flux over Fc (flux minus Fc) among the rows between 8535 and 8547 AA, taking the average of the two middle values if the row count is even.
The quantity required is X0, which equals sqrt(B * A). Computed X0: 2.4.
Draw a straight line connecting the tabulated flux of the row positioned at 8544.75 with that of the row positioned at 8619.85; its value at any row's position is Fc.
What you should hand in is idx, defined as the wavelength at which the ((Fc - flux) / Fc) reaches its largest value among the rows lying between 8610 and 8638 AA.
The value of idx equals 8635.74 AA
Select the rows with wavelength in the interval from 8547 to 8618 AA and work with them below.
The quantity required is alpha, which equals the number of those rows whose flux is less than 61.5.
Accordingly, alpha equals 7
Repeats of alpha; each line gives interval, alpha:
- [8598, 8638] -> 3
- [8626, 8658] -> 3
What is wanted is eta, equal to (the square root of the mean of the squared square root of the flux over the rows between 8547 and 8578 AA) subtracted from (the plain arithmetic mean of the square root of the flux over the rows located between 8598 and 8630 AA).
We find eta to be 0.05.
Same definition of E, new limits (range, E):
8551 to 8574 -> 8564.45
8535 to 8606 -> 8588.15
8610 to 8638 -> 8631.76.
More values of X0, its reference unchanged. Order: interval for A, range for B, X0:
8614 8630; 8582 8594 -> 0.5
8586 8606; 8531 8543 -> 1.6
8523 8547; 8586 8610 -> 1.2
